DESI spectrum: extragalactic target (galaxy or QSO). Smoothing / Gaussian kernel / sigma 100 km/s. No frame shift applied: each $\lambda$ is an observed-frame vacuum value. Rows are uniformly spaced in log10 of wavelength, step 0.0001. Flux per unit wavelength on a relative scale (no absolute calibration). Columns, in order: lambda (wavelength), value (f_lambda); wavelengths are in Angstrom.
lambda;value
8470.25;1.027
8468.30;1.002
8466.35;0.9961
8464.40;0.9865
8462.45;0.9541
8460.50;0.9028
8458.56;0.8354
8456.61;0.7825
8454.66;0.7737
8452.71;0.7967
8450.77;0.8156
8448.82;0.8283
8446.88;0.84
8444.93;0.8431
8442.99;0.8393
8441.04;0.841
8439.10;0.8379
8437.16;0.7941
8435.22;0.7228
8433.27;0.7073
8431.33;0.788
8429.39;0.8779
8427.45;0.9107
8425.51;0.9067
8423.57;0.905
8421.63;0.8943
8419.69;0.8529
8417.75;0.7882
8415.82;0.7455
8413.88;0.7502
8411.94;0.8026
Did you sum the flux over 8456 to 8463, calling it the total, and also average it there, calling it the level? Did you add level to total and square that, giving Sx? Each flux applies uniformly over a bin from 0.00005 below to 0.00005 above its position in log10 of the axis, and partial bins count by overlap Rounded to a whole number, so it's 19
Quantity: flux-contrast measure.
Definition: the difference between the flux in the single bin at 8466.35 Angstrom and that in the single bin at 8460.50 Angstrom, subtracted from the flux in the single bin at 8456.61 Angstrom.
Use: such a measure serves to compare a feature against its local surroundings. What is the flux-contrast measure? 0.689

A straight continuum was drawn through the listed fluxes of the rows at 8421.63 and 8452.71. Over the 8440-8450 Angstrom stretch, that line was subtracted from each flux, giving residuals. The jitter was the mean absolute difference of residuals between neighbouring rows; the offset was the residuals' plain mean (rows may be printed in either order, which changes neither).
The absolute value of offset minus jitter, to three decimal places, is 0.011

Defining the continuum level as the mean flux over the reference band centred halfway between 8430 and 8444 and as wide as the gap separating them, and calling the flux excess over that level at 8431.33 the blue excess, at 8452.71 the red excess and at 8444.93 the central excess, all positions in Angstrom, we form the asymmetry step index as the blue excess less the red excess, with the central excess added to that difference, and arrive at 0.04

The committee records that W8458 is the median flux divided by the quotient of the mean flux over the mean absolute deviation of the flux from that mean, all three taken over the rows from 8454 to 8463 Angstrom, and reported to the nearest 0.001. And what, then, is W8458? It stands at 0.062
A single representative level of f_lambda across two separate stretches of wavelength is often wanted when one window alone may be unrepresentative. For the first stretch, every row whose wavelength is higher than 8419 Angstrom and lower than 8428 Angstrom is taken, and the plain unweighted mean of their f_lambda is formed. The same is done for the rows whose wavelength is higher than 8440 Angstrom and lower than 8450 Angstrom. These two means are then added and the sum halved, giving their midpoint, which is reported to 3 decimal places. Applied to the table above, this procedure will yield 0.866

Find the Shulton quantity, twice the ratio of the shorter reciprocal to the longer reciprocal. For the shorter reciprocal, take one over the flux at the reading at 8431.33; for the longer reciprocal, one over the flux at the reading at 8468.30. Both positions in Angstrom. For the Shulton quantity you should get 2.54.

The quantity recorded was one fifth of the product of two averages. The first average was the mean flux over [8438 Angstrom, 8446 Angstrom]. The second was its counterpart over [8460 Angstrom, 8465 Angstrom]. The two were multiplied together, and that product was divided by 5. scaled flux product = 0.159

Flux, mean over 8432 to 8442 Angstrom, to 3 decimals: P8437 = 0.781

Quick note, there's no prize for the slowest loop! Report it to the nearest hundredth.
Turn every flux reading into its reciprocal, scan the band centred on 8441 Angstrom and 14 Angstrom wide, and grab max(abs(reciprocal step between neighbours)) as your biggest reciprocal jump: 0.12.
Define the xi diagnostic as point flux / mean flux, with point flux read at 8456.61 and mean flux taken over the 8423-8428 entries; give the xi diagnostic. 0.86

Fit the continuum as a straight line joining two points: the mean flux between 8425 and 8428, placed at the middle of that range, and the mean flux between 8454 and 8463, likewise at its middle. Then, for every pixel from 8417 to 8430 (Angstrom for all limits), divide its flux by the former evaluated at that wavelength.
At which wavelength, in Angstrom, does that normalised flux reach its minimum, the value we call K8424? 8417.75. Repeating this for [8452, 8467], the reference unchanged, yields 8454.66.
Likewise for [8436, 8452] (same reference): 8437.16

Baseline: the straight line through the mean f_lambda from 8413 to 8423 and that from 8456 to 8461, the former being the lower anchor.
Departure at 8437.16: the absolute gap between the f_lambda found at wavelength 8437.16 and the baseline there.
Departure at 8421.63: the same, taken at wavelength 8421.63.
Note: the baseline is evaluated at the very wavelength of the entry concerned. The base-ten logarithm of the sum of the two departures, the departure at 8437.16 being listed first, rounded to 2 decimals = -0.95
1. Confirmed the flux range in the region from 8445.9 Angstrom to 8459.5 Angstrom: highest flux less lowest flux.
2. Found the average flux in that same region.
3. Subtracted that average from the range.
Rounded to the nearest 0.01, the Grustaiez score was -0.74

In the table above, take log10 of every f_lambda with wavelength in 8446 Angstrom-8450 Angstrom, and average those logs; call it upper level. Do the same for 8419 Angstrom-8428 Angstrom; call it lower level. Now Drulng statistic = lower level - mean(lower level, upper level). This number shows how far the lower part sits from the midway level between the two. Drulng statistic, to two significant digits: 0.015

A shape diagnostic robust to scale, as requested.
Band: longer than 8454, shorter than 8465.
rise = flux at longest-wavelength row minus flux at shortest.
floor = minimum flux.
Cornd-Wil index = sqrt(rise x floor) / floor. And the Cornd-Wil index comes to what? 0.52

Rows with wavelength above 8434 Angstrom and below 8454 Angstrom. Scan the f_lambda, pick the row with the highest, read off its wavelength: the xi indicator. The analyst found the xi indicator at 8444.93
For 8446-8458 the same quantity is 8446.88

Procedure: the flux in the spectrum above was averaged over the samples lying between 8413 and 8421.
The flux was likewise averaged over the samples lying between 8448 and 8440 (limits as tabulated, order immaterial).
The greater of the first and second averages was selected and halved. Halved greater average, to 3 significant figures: 0.420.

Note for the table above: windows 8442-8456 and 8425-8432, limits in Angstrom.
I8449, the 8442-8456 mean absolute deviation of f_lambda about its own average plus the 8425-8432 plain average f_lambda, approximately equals 0.89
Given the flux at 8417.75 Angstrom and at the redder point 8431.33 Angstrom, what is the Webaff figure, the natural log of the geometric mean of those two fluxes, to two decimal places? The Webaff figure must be -0.24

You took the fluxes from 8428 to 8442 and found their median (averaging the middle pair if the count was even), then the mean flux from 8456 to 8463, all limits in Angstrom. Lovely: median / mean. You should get 0.91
